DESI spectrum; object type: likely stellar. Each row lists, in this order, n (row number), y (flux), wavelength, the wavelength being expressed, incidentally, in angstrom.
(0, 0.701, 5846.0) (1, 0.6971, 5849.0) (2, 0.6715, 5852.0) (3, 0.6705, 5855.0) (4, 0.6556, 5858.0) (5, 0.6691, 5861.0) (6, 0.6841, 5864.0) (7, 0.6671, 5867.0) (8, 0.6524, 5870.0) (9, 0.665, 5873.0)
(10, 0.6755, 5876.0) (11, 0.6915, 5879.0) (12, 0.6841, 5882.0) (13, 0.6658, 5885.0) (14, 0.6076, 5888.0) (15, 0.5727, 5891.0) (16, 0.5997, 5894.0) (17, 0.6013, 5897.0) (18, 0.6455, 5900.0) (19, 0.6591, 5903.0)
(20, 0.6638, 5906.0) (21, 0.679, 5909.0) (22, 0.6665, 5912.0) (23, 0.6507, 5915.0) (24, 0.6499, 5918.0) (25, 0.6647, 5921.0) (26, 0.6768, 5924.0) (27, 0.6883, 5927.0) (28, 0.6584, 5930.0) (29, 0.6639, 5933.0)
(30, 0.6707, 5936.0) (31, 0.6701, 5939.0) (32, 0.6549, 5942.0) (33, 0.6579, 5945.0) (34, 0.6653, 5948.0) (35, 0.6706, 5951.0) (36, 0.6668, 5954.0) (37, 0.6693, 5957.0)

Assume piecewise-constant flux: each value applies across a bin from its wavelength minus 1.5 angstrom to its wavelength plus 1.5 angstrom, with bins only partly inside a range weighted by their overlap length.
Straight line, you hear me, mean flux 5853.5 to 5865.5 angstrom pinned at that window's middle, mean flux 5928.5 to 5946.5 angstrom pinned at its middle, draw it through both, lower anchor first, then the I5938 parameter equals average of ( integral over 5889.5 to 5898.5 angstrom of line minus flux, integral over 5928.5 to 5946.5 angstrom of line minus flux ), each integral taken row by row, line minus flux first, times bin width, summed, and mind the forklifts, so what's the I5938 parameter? 0.339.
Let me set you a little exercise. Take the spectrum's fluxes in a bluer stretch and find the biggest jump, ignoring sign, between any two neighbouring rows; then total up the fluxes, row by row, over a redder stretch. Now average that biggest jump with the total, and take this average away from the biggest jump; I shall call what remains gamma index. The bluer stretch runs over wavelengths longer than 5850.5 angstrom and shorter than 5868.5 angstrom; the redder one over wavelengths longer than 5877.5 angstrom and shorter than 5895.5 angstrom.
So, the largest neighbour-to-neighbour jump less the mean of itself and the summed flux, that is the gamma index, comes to -1.90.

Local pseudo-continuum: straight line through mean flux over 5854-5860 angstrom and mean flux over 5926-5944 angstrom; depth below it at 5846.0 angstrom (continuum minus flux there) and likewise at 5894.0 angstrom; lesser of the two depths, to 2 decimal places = -0.04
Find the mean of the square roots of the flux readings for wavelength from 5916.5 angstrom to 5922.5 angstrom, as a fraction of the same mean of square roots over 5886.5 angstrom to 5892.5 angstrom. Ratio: 1.06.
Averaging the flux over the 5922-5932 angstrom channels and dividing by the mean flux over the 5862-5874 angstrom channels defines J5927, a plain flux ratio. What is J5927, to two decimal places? 1.01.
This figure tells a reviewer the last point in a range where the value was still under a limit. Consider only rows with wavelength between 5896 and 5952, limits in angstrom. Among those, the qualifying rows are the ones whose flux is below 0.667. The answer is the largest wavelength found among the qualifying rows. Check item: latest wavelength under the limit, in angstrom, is 5948.0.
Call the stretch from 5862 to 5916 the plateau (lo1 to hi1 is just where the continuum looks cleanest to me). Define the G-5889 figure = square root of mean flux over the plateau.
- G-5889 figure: 0.807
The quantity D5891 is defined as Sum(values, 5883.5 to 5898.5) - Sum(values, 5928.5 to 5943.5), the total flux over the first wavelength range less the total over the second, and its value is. -0.27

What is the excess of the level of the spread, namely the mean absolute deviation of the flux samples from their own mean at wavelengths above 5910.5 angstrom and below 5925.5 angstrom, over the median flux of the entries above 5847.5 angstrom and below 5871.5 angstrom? -0.661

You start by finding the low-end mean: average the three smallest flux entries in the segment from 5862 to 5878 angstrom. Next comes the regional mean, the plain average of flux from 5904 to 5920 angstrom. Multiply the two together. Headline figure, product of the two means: 0.438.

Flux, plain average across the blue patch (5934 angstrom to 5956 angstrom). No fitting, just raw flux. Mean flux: 0.665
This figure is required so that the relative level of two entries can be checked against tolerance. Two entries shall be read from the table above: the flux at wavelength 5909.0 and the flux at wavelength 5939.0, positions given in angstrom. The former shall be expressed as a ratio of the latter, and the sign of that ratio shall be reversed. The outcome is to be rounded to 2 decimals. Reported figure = -1.01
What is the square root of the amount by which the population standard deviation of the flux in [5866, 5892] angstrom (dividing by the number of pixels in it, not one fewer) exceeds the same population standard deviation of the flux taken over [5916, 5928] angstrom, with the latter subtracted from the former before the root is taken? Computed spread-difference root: 0.15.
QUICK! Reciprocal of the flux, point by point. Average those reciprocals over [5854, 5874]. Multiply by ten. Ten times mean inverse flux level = 15.01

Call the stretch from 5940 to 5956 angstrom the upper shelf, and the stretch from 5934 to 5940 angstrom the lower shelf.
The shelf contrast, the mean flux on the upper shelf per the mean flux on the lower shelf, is 0.99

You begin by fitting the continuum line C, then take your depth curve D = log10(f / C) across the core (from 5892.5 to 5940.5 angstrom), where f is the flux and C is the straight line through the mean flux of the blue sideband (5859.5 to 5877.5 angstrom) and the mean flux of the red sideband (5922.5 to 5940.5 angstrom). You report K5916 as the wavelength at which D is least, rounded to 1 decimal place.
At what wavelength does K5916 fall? 5894.0 angstrom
